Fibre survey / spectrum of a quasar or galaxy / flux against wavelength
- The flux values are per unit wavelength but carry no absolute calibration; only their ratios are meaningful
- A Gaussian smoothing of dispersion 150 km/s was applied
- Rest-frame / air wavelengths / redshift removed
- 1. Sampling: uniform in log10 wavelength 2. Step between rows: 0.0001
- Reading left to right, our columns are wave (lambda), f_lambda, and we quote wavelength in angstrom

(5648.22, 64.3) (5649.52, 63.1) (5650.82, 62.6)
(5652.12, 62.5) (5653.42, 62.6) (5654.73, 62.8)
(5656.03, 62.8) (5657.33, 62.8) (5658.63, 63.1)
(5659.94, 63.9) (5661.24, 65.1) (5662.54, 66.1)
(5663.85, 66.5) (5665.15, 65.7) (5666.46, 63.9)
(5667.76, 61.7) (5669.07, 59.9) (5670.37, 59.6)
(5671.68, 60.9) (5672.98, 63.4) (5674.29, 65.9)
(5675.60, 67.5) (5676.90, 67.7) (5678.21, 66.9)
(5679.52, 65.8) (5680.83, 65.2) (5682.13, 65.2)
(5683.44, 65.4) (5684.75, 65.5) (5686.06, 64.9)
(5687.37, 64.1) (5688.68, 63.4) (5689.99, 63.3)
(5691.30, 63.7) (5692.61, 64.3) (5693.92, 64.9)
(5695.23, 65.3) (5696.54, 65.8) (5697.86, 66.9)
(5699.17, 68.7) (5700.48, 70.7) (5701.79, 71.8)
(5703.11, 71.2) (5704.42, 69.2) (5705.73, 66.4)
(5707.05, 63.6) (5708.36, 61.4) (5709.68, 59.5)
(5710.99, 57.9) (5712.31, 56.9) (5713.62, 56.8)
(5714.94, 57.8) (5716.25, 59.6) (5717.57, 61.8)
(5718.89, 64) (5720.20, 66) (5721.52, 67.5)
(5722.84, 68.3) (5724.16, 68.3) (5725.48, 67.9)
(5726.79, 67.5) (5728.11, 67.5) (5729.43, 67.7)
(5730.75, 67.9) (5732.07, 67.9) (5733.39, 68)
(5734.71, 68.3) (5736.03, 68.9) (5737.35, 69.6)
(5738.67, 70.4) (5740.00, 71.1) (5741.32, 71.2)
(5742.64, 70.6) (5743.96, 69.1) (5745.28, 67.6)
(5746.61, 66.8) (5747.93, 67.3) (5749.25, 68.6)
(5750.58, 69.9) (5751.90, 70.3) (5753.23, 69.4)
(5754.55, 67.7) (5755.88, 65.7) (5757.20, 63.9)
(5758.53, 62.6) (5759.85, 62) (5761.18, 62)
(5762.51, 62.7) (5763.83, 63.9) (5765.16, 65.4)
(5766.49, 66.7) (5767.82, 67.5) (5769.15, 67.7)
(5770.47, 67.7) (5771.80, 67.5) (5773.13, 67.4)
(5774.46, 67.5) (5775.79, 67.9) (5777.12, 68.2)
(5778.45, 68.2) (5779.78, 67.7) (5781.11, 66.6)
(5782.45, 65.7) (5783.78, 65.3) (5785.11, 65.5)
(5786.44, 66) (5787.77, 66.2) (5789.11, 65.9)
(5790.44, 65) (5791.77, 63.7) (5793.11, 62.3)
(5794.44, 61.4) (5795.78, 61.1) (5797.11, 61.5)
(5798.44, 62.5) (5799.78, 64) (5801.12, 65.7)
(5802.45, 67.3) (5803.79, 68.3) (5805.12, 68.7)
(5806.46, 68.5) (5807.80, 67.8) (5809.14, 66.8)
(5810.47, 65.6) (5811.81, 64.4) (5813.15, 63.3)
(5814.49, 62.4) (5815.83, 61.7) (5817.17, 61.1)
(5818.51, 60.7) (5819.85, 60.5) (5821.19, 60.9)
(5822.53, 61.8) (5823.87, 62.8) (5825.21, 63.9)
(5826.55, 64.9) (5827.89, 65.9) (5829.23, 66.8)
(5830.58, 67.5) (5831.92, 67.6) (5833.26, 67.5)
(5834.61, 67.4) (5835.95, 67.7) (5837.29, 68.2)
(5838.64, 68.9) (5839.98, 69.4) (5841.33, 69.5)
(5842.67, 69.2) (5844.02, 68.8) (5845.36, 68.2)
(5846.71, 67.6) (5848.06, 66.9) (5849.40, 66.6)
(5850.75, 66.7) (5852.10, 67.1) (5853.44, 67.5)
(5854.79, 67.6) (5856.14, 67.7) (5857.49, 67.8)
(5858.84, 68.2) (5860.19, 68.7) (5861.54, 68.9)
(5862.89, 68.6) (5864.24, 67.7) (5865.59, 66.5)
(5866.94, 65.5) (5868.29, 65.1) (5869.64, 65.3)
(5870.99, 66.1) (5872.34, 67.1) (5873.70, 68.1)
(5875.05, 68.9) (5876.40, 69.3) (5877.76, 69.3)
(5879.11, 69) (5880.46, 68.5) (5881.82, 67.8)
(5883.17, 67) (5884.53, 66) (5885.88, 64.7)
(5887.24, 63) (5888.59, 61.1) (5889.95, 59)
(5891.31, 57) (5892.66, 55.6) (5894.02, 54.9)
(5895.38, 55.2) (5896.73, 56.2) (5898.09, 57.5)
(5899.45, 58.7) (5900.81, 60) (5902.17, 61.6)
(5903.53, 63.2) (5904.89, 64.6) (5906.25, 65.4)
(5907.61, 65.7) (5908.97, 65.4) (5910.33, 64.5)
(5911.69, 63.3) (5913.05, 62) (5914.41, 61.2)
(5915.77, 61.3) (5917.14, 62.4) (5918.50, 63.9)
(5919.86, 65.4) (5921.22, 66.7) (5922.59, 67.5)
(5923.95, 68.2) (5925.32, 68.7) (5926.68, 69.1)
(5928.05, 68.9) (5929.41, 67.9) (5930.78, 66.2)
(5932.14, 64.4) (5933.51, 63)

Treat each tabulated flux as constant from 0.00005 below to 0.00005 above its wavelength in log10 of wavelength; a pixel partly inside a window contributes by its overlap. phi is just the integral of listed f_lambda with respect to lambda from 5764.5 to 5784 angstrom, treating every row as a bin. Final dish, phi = 1310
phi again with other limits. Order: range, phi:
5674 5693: 1240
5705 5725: 1249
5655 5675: 1268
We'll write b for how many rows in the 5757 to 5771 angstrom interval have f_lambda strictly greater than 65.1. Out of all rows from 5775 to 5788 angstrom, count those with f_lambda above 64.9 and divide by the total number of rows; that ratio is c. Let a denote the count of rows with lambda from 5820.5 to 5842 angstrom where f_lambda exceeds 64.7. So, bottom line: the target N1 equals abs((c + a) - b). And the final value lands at 8.0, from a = 12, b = 5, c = 1.00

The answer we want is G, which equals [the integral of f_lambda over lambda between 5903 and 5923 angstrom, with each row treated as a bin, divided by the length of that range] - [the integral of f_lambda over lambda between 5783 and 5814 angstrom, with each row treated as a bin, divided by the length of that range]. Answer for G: -1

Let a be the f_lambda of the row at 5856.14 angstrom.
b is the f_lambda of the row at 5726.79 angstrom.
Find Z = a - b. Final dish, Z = 0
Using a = 67.7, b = 67.5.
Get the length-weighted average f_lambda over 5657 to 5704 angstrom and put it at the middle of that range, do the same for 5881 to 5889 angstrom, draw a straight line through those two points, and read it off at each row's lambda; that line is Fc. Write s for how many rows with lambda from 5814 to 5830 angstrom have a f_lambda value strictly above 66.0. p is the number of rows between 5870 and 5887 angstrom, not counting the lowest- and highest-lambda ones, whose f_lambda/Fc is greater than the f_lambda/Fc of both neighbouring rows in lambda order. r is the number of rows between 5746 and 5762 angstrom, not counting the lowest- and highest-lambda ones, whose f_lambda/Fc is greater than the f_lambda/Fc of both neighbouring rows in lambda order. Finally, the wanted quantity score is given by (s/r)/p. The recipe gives 1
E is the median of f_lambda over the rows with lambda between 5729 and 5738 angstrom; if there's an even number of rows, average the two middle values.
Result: 68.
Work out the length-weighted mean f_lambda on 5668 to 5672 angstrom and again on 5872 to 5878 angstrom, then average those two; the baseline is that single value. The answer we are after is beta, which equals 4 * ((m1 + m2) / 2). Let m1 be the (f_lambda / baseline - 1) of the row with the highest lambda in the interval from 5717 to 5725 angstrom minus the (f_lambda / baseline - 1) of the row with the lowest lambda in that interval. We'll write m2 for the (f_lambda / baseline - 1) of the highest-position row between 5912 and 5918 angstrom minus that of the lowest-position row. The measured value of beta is 0.215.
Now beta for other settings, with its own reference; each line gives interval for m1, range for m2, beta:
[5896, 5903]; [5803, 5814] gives 0.012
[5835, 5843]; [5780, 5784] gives 0.006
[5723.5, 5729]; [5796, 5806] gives 0.199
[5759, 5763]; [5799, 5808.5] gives 0.140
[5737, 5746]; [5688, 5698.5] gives 0.047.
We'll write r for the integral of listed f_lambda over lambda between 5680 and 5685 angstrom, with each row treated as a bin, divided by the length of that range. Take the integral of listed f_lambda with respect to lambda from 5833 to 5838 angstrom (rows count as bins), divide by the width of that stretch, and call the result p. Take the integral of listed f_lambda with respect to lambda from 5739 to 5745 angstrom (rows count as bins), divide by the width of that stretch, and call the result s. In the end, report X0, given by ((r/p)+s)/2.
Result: 35.6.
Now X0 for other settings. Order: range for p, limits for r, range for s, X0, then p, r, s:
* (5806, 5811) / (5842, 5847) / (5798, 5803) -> 33.0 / 67.2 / 69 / 65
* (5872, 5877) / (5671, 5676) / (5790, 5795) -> 32.0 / 68.4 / 64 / 63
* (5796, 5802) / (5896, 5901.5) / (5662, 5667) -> 33.2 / 63.5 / 58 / 65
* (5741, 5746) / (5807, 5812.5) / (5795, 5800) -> 31.5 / 69.5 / 66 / 62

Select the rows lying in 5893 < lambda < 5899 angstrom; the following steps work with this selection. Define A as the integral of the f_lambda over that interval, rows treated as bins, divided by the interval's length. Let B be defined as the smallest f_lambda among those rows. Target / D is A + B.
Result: 111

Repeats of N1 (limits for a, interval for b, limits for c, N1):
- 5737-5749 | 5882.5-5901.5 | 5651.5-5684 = 7.5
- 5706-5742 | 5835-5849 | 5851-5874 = 8.0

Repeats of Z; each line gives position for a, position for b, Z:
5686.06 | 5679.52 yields -1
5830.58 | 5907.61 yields 2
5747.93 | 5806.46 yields -1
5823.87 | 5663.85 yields -4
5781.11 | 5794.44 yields 5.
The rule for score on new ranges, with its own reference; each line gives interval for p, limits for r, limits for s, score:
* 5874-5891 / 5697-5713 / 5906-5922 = 1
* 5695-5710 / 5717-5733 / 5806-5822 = 3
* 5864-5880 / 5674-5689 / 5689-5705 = 3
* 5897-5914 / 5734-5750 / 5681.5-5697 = 0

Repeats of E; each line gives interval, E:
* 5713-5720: 60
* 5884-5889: 64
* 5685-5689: 64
